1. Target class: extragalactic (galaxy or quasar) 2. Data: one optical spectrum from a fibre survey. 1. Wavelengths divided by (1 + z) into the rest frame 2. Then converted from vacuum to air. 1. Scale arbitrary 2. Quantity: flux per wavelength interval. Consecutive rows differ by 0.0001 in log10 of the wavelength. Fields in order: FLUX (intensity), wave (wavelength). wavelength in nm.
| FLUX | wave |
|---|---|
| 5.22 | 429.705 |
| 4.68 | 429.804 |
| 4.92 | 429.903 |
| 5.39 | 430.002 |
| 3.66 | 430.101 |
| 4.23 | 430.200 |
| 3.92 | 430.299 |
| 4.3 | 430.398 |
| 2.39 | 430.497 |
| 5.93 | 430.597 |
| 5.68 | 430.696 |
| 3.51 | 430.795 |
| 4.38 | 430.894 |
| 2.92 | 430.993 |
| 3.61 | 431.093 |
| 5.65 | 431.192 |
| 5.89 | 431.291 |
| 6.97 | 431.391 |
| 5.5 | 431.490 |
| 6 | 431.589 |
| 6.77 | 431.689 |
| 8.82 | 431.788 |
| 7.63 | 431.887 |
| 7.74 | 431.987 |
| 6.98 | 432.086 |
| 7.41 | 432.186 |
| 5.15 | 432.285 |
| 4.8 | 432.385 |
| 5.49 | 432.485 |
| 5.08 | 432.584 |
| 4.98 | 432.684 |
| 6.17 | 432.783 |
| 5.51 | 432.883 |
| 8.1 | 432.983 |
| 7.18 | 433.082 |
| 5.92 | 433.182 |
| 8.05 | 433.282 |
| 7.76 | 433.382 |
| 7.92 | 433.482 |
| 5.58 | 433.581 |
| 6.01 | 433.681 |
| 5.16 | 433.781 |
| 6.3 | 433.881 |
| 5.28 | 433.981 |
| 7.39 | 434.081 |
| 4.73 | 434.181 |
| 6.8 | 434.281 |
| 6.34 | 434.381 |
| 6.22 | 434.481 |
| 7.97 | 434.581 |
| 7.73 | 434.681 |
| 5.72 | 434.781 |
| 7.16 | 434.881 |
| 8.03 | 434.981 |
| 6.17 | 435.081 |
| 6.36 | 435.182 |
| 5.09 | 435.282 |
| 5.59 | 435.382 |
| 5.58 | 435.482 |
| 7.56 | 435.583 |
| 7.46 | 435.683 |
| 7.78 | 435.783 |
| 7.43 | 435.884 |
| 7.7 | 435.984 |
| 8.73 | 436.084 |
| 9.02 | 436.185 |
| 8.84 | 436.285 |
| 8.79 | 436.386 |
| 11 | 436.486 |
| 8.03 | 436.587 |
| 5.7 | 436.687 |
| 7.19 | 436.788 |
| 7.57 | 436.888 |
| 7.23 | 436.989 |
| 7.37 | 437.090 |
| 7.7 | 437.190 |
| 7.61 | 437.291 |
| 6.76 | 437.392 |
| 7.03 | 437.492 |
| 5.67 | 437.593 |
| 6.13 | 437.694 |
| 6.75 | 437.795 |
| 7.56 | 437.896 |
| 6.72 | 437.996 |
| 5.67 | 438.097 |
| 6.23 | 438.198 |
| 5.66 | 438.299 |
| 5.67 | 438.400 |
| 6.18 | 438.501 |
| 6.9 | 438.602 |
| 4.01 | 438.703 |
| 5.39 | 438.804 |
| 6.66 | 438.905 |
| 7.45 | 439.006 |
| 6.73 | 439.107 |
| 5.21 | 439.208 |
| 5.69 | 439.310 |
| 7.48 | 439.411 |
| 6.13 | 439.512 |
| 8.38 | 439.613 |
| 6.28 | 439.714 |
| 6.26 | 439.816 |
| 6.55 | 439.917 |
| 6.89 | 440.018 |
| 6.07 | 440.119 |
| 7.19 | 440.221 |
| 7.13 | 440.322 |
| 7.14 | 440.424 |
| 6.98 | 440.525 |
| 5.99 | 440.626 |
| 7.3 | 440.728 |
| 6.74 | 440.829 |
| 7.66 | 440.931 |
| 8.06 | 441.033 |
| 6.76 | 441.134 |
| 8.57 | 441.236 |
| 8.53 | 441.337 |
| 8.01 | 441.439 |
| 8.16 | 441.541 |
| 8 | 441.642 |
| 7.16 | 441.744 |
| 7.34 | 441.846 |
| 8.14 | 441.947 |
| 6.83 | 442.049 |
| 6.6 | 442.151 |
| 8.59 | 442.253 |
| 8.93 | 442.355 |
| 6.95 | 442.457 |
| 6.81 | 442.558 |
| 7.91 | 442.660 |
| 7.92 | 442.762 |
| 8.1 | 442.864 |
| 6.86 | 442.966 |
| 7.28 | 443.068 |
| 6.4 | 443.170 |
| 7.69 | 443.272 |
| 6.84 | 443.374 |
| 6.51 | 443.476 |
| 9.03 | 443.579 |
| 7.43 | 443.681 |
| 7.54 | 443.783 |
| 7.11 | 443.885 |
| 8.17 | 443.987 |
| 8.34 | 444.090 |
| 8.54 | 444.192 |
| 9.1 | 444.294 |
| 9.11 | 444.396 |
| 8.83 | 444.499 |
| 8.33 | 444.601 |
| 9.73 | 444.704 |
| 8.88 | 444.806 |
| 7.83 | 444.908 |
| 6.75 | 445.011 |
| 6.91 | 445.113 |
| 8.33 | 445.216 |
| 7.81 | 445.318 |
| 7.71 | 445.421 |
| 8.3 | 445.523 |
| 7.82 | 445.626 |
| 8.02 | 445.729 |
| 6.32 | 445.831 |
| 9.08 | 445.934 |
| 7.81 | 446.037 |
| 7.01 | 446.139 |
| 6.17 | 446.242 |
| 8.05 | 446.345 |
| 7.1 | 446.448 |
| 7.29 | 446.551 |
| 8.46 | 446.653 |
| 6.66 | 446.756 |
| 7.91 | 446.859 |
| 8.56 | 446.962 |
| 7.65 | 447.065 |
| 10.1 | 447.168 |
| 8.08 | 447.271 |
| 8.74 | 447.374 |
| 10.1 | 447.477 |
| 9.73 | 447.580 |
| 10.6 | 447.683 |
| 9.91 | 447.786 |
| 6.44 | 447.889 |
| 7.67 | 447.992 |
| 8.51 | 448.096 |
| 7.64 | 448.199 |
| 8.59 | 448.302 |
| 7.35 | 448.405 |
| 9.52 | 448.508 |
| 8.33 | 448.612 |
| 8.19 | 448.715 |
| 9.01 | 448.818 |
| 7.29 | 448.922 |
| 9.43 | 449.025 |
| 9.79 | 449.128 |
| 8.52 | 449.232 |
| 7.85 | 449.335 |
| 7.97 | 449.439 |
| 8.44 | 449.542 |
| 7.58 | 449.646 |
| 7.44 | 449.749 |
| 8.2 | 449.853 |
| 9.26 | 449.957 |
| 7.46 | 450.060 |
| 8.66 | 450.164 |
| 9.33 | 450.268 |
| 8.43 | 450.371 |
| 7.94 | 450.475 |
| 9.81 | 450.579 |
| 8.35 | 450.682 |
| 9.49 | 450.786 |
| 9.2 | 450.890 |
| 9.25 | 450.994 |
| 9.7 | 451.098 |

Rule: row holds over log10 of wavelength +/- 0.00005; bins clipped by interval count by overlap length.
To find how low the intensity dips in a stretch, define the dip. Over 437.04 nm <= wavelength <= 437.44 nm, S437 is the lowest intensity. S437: 6.76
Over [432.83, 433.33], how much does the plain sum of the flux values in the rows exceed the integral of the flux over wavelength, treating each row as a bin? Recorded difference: 31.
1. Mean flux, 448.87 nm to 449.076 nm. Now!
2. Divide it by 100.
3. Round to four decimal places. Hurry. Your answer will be 0.0836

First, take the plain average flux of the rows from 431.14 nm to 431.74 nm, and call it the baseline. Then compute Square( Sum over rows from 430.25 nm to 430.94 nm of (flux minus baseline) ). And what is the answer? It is 164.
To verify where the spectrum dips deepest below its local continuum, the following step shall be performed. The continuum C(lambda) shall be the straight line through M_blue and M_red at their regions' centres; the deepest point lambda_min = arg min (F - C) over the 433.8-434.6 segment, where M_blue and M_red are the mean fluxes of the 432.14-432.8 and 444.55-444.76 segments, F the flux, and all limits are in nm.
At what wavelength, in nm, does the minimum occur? 434.181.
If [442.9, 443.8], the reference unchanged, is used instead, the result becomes 443.170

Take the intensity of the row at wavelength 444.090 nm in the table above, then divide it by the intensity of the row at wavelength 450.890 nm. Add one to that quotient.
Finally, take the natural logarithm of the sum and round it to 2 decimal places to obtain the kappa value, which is 0.65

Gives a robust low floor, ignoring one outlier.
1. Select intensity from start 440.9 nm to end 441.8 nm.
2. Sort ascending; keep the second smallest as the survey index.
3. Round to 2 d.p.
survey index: 7.16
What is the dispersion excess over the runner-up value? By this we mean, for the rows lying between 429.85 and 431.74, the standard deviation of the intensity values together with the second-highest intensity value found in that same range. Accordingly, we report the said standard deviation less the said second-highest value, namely -5.5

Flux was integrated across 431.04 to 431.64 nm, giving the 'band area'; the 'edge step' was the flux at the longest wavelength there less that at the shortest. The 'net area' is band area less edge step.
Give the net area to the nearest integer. 1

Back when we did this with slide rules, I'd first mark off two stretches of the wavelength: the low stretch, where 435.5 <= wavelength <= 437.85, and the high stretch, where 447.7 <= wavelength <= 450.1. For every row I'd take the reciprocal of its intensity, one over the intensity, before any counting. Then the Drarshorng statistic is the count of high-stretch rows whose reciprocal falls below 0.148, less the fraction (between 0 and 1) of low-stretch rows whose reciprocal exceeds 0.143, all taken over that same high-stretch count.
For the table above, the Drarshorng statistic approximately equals 0.99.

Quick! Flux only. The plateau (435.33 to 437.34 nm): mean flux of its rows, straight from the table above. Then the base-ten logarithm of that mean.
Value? 0.89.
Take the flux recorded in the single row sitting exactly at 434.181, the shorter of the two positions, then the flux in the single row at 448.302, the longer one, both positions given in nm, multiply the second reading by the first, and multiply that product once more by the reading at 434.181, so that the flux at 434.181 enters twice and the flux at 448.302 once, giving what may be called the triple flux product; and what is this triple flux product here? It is 192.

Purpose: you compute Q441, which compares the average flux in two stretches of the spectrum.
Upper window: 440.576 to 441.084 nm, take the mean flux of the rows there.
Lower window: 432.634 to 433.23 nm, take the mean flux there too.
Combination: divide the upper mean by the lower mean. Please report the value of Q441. 1.13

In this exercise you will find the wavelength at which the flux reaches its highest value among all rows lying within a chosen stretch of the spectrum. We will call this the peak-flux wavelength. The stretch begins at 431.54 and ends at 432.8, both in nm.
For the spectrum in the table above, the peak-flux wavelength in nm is 431.788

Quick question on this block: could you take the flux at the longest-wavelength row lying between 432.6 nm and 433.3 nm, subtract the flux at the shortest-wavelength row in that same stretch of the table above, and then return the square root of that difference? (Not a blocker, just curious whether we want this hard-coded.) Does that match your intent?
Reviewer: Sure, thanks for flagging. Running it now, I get 1.8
